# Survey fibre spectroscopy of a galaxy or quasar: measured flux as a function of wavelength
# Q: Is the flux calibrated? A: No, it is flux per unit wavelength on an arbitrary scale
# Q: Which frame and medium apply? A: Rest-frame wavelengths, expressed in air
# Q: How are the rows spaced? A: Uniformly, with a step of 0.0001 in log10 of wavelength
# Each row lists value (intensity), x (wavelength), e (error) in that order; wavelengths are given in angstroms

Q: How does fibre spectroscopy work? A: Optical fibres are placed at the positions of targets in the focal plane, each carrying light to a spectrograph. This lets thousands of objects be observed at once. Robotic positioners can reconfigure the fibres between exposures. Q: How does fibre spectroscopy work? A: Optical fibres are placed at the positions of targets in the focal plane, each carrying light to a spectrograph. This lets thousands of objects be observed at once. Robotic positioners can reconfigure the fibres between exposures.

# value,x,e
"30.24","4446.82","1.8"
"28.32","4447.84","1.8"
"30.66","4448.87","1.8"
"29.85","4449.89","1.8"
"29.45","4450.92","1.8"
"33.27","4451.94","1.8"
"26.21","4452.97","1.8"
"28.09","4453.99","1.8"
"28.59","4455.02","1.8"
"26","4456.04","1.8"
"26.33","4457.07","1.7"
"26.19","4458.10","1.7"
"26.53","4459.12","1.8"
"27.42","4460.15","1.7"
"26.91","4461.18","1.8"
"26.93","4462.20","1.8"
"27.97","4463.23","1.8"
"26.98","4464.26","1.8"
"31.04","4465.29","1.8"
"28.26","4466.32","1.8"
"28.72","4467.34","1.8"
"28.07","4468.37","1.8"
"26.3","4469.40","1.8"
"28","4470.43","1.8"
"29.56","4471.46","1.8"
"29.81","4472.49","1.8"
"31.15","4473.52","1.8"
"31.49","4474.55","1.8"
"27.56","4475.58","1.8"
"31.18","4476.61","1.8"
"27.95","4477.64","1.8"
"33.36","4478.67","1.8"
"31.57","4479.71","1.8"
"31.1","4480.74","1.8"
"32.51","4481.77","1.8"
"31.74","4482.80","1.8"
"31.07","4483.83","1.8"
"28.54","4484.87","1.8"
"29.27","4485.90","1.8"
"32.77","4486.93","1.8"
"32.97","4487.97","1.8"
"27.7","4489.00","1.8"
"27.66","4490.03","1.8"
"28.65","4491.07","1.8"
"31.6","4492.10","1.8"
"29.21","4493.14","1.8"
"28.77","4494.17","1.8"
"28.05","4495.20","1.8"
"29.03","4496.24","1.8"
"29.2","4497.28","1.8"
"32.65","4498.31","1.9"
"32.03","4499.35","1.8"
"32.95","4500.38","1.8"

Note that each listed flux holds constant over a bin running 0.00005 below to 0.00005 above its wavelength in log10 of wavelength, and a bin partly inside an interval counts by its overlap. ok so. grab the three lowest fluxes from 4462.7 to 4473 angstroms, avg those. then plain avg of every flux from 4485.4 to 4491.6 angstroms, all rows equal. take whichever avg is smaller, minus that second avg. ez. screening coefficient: -2.8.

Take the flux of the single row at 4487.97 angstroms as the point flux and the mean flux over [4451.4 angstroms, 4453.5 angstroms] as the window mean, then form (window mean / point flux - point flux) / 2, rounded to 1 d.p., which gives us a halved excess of -16.0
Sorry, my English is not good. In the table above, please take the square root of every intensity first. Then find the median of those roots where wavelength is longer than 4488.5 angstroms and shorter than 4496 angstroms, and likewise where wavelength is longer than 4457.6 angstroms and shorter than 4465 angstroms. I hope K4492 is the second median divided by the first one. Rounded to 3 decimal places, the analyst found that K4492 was 0.970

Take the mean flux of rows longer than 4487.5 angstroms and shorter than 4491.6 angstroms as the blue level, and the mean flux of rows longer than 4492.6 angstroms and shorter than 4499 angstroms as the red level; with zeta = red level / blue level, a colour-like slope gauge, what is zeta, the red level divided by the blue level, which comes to 1.01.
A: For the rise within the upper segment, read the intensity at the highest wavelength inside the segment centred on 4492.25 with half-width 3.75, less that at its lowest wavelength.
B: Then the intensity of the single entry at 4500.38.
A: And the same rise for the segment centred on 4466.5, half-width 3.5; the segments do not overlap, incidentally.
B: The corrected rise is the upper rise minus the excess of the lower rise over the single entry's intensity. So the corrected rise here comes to 35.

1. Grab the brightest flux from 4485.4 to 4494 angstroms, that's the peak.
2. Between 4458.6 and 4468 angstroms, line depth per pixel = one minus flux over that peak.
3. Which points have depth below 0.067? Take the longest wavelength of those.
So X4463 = 4465.29 angstroms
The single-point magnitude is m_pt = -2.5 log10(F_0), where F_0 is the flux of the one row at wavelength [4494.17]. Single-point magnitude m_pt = -3.65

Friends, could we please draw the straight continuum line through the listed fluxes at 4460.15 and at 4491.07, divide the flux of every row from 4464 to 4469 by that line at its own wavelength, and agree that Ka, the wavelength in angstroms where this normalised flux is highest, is 4465.29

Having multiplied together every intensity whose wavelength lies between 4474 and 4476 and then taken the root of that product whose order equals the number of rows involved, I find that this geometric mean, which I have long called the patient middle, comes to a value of 29.46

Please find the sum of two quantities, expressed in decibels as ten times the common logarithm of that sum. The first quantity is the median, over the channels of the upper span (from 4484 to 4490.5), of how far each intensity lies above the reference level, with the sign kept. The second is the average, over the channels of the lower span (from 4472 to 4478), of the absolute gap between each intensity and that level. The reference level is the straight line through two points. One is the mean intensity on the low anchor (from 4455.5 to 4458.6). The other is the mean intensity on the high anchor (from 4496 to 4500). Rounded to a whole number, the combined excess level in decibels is 2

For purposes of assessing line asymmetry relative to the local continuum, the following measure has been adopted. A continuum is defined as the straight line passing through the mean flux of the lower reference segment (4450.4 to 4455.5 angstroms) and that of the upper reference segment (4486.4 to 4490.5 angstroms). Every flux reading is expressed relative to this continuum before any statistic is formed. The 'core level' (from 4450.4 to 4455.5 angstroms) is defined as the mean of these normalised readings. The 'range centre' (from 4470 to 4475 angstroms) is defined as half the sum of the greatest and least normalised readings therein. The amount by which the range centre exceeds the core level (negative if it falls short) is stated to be 0.00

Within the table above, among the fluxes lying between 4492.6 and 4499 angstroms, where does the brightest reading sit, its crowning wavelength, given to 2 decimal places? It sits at 4498.31 angstroms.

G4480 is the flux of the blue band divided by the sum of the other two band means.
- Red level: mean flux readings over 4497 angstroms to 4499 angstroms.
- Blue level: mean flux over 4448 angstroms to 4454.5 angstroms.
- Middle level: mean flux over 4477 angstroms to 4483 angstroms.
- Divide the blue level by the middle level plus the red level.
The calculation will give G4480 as 0.47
